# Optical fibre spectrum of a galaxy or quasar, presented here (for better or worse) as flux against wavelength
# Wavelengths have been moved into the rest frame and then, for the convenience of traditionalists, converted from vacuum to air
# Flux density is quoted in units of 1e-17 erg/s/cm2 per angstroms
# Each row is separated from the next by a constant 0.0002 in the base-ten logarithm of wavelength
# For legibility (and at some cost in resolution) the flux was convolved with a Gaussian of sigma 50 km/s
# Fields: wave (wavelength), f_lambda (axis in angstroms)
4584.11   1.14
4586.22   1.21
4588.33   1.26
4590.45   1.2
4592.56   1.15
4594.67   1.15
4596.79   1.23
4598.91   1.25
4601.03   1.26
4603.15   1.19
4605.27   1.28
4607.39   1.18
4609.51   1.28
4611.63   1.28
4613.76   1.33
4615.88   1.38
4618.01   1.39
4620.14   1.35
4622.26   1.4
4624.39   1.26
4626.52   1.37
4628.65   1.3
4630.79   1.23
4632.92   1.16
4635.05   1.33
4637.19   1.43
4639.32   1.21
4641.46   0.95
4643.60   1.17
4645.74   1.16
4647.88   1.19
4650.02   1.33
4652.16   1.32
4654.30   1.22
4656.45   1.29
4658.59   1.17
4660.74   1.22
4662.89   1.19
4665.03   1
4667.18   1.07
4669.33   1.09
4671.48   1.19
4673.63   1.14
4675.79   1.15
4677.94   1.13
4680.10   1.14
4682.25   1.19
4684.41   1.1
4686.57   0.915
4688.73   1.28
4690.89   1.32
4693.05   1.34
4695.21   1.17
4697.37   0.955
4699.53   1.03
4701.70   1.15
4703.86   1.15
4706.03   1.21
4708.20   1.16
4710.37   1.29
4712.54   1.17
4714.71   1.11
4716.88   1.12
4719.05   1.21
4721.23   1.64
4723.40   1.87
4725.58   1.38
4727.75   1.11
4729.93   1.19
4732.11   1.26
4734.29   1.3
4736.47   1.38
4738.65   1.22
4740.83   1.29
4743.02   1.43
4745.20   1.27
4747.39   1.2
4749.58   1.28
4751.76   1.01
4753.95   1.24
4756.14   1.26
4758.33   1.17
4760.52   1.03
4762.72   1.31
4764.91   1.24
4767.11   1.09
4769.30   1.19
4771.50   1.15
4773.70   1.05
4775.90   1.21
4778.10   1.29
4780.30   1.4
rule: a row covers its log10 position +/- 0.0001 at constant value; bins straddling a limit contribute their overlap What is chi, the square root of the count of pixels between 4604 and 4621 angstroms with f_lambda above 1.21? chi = 2.65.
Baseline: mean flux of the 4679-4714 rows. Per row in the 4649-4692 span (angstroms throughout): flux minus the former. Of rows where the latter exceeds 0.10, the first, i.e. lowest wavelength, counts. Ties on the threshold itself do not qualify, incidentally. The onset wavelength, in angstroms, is 4650.02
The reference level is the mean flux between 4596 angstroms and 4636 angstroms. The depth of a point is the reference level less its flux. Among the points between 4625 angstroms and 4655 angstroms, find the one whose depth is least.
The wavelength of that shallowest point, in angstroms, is 4637.19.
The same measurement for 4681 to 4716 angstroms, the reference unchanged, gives 4693.05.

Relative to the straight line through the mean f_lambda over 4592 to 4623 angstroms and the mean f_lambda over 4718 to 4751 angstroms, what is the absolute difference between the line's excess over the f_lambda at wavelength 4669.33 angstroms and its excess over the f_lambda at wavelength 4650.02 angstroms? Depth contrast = 0.25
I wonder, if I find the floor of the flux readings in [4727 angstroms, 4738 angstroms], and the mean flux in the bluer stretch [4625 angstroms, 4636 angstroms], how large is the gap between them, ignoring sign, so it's 0.17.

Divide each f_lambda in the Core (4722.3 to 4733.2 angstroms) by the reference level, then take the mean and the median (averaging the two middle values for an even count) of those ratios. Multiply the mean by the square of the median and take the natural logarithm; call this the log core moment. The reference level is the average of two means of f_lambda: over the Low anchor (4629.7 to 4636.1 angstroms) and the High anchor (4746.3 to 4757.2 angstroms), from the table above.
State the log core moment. 0.18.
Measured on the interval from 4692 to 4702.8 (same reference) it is -0.19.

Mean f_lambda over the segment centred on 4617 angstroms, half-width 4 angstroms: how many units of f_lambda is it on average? 1.36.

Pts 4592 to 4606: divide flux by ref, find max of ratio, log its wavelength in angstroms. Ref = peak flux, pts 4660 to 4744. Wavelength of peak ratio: 4605.27 angstroms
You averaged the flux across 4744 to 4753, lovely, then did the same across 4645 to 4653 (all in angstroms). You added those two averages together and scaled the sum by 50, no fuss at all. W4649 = 122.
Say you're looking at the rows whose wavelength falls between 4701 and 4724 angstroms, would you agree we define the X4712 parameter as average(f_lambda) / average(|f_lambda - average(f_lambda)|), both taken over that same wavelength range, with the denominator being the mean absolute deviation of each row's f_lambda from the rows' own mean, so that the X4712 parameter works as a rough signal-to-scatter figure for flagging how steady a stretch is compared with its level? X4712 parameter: 7.3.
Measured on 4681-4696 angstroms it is 11.0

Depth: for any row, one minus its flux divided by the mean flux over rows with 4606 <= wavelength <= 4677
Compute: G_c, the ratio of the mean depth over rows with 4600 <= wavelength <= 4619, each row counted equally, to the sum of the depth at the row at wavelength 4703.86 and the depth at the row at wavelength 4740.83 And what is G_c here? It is -1.8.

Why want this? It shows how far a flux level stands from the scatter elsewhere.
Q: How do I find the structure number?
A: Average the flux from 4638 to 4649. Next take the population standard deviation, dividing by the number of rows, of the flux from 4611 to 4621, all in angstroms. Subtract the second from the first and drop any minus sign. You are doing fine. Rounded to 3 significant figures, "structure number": 1.10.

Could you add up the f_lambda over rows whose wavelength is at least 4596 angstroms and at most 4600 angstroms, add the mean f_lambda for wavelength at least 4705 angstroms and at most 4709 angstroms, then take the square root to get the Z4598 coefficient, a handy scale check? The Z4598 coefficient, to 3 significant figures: 1.91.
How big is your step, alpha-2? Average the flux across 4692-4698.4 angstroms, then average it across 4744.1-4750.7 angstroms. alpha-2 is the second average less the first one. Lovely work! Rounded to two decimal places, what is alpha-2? 0.09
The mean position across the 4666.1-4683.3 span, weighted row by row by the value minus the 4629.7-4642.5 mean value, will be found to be 4673.2 angstroms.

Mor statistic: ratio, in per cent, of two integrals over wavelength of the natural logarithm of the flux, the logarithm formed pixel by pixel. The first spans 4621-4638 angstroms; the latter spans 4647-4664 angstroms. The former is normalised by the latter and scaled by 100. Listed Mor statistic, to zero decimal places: 124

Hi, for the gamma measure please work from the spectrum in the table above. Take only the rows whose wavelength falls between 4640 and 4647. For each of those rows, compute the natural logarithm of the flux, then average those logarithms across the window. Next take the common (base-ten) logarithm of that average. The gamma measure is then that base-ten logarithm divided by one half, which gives -2.1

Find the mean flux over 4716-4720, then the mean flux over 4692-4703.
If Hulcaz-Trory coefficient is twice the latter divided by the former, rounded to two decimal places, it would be 1.94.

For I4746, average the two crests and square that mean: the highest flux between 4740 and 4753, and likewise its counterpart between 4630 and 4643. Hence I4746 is 2.0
